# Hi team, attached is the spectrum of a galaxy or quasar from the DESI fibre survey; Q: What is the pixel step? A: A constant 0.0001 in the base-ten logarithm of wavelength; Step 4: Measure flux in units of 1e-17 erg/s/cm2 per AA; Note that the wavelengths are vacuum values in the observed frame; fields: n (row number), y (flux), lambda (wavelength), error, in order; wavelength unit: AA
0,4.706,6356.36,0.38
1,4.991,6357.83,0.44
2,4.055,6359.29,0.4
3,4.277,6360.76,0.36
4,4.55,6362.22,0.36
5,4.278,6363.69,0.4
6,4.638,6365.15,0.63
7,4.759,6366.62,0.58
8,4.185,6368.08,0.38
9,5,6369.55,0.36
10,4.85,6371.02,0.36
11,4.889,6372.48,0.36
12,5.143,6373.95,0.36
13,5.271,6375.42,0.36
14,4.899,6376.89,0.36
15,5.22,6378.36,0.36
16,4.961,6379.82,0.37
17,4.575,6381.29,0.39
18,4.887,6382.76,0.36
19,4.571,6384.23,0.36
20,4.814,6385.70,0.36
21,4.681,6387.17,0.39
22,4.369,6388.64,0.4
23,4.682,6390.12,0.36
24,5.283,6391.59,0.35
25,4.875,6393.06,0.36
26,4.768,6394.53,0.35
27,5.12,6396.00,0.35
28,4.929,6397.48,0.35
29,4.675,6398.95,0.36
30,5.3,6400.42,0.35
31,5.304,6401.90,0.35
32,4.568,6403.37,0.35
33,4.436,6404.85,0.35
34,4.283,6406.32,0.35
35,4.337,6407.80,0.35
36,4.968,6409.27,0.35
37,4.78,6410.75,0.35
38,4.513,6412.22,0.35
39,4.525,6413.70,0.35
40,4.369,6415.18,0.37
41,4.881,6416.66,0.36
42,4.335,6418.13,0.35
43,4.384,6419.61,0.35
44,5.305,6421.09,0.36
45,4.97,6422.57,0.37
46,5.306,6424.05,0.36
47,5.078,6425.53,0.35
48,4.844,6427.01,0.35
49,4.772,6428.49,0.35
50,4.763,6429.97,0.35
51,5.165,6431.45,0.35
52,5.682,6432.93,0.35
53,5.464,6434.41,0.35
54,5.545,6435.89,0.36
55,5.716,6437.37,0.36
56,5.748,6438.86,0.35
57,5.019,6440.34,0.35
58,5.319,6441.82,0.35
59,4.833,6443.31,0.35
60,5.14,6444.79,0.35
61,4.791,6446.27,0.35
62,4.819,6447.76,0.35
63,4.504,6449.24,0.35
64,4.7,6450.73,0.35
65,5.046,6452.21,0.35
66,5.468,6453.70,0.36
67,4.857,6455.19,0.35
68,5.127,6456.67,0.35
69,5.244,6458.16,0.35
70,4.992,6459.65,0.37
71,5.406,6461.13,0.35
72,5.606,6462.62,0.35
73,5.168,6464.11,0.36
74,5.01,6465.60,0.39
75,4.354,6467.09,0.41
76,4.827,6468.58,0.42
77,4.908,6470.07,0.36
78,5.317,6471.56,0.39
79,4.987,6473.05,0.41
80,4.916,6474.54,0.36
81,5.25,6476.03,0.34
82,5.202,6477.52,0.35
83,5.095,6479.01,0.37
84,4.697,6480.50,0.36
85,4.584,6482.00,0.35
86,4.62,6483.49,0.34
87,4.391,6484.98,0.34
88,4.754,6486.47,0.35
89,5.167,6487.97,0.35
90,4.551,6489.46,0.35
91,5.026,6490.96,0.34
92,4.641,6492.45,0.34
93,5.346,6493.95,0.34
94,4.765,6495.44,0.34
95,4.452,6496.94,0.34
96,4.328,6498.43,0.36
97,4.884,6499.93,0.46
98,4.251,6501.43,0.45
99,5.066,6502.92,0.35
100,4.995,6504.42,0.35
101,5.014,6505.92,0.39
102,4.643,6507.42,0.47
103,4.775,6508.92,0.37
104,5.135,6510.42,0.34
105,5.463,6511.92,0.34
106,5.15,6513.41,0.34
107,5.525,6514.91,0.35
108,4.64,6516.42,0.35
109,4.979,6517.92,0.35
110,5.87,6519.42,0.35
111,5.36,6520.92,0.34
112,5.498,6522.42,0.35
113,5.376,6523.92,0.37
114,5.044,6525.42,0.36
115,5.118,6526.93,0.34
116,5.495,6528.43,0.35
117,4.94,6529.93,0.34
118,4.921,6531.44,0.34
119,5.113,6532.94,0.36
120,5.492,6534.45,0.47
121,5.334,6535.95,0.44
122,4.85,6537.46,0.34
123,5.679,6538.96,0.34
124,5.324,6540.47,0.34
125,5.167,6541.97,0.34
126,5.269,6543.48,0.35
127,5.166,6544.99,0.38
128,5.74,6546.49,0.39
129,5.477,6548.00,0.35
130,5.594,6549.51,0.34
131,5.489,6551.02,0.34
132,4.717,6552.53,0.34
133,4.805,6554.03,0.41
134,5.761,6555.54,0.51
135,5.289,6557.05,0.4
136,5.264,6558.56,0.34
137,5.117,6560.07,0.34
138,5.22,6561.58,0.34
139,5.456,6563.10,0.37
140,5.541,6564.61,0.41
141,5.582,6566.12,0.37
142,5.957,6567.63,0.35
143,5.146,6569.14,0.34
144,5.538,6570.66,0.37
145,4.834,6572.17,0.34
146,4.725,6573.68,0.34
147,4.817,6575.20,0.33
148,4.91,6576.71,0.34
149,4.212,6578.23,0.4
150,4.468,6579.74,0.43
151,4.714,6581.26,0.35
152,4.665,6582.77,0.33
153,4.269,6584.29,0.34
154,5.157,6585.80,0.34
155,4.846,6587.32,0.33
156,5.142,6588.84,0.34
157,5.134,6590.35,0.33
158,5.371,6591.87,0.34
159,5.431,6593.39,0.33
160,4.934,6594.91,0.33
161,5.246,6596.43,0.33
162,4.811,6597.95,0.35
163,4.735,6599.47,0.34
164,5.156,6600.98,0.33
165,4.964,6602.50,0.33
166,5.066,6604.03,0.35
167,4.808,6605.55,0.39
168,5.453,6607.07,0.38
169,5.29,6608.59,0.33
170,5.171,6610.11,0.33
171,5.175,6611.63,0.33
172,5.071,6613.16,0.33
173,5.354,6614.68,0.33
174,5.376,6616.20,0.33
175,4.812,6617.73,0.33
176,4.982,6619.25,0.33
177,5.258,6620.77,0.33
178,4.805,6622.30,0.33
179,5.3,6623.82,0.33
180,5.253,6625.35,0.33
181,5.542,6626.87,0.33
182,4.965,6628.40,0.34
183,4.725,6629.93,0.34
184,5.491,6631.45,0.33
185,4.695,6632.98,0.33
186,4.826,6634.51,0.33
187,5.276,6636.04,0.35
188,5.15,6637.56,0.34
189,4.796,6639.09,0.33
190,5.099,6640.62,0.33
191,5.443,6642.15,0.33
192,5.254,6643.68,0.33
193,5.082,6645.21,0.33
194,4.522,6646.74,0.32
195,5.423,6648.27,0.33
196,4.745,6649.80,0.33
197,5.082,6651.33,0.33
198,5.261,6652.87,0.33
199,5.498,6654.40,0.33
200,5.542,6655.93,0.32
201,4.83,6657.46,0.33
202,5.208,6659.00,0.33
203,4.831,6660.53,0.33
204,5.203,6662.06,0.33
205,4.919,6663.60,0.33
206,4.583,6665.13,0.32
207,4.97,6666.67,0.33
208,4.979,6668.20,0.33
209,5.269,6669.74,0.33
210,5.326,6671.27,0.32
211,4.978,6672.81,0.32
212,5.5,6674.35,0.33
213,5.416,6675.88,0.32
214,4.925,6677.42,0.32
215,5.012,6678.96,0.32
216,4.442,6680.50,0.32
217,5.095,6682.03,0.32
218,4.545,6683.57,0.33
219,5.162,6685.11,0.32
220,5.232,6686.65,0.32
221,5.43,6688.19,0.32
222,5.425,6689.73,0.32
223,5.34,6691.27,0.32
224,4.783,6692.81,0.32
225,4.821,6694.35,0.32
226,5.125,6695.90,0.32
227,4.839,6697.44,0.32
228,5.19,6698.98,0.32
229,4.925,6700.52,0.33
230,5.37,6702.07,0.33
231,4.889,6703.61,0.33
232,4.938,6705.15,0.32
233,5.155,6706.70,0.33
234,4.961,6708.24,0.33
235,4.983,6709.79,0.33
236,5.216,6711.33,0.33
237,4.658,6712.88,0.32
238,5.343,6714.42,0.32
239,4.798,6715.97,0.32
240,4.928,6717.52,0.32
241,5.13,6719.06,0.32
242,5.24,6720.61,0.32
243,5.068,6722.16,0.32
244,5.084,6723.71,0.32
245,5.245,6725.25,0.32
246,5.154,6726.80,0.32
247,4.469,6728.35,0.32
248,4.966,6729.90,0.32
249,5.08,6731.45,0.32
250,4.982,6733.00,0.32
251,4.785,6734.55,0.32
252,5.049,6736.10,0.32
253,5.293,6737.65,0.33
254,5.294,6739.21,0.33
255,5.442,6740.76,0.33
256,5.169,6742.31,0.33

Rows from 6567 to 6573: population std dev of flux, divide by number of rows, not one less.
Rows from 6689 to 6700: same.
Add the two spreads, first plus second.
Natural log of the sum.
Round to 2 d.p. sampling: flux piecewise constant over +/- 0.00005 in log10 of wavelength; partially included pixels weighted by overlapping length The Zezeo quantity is -0.41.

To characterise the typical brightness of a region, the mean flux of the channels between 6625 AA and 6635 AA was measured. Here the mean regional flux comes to 5.07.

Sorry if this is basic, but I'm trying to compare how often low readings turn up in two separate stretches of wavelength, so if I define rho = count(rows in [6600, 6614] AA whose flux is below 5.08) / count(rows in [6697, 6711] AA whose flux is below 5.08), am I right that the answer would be 0.7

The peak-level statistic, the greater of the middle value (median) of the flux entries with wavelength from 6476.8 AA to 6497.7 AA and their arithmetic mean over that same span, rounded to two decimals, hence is 4.81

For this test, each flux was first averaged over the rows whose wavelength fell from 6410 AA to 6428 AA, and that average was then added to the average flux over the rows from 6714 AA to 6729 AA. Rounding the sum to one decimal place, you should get 9.8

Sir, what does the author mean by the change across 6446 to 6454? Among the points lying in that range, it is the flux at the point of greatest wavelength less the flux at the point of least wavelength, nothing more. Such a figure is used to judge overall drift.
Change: 0.68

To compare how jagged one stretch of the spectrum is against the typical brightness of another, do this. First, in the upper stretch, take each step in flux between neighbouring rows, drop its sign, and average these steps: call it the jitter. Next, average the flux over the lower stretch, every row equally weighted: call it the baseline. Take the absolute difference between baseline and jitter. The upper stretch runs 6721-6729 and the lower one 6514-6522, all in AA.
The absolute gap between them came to 5.0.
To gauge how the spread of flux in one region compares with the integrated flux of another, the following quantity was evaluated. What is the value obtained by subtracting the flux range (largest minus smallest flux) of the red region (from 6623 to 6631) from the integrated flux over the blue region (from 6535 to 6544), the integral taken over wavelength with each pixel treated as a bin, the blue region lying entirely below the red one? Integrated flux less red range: 47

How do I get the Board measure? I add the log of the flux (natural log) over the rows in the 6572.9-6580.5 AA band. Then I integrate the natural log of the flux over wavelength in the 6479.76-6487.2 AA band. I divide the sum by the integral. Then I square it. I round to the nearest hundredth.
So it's 0.45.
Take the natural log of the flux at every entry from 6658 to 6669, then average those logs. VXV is 1.60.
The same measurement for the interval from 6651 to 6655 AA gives 1.66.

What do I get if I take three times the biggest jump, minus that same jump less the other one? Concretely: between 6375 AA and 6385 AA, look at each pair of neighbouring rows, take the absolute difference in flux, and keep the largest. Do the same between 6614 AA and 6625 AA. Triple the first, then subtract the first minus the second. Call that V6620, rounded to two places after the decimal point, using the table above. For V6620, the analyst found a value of 1.34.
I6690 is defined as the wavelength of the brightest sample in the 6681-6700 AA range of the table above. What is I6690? 6688.19 AA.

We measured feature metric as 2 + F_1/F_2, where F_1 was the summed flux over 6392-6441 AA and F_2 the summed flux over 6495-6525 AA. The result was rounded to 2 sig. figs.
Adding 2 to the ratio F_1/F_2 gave 3.6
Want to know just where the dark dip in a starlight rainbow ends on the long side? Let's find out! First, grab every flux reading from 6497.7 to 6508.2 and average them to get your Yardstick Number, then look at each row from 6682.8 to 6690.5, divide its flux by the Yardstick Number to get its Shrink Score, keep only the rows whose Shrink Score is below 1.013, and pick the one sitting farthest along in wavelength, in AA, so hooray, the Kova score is 6683.57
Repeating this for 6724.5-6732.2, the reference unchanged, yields 6728.35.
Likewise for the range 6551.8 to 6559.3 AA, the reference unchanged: 6552.53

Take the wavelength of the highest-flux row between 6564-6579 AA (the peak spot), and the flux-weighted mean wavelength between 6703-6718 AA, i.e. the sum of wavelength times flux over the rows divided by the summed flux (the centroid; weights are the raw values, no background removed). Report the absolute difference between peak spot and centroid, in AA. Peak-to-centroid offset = 142.9 AA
